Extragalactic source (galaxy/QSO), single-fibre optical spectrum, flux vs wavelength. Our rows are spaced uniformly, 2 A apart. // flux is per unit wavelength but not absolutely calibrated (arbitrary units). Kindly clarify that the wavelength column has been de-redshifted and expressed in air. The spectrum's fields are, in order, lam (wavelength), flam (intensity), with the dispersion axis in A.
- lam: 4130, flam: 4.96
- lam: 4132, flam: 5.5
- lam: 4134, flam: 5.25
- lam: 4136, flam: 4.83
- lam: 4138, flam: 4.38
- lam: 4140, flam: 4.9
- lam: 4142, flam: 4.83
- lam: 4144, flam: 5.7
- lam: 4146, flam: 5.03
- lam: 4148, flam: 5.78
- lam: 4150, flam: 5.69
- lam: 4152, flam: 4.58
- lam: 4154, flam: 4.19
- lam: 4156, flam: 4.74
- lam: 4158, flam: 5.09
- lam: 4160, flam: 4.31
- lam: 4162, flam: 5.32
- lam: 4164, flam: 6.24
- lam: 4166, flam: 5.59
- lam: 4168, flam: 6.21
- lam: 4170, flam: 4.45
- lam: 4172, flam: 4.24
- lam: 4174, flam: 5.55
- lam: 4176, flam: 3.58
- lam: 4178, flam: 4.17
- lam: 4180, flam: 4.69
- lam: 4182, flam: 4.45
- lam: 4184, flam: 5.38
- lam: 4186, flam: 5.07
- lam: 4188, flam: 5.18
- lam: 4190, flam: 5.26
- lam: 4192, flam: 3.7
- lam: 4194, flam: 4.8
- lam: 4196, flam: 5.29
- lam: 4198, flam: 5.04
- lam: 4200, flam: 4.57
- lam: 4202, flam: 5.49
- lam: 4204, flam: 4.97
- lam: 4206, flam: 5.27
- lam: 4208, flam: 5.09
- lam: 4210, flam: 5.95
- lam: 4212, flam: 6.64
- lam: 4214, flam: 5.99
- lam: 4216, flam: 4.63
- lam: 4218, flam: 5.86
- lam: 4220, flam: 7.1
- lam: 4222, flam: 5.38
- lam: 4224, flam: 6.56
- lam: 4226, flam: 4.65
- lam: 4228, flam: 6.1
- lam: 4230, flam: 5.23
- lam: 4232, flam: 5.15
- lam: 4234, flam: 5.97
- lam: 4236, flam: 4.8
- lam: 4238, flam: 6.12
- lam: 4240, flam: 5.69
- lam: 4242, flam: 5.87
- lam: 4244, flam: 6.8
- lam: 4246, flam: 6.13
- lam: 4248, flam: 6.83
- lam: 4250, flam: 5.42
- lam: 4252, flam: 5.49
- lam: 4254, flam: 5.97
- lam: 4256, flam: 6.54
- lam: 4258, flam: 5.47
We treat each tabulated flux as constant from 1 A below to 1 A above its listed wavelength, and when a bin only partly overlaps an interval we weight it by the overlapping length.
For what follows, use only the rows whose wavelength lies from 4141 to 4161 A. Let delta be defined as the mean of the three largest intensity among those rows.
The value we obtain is 5.7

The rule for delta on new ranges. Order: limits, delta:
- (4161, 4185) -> 6.0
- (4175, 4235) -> 6.8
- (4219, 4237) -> 6.6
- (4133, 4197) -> 6.1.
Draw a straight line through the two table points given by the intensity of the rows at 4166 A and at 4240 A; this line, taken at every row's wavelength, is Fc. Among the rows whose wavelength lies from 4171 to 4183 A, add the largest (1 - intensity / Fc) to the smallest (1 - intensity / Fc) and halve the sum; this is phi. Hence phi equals 0.19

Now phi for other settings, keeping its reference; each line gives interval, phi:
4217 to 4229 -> -0.04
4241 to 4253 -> -0.07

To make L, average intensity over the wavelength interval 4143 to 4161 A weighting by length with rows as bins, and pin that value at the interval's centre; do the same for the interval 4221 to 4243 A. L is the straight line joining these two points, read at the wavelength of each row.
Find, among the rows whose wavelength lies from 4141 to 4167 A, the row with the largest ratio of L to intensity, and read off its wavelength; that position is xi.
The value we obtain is 4154 A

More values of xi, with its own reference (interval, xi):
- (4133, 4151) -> 4138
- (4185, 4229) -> 4192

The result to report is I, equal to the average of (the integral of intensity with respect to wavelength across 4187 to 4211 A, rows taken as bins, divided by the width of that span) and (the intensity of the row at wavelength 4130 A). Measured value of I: 5.01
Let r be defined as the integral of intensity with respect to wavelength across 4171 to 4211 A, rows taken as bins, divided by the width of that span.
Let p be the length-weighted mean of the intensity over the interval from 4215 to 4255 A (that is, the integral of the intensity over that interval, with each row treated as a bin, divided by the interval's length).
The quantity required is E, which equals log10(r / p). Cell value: -0.07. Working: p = 5.79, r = 4.9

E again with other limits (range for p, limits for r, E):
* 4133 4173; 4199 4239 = 0.04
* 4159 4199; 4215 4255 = 0.07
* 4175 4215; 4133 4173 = 0.00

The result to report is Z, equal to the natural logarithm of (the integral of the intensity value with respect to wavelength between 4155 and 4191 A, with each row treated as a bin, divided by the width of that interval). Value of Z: 1.60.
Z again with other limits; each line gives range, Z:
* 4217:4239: 1.74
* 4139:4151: 1.67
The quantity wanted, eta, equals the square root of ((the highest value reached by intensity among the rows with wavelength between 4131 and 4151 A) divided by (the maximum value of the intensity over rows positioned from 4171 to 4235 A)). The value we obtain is 0.90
